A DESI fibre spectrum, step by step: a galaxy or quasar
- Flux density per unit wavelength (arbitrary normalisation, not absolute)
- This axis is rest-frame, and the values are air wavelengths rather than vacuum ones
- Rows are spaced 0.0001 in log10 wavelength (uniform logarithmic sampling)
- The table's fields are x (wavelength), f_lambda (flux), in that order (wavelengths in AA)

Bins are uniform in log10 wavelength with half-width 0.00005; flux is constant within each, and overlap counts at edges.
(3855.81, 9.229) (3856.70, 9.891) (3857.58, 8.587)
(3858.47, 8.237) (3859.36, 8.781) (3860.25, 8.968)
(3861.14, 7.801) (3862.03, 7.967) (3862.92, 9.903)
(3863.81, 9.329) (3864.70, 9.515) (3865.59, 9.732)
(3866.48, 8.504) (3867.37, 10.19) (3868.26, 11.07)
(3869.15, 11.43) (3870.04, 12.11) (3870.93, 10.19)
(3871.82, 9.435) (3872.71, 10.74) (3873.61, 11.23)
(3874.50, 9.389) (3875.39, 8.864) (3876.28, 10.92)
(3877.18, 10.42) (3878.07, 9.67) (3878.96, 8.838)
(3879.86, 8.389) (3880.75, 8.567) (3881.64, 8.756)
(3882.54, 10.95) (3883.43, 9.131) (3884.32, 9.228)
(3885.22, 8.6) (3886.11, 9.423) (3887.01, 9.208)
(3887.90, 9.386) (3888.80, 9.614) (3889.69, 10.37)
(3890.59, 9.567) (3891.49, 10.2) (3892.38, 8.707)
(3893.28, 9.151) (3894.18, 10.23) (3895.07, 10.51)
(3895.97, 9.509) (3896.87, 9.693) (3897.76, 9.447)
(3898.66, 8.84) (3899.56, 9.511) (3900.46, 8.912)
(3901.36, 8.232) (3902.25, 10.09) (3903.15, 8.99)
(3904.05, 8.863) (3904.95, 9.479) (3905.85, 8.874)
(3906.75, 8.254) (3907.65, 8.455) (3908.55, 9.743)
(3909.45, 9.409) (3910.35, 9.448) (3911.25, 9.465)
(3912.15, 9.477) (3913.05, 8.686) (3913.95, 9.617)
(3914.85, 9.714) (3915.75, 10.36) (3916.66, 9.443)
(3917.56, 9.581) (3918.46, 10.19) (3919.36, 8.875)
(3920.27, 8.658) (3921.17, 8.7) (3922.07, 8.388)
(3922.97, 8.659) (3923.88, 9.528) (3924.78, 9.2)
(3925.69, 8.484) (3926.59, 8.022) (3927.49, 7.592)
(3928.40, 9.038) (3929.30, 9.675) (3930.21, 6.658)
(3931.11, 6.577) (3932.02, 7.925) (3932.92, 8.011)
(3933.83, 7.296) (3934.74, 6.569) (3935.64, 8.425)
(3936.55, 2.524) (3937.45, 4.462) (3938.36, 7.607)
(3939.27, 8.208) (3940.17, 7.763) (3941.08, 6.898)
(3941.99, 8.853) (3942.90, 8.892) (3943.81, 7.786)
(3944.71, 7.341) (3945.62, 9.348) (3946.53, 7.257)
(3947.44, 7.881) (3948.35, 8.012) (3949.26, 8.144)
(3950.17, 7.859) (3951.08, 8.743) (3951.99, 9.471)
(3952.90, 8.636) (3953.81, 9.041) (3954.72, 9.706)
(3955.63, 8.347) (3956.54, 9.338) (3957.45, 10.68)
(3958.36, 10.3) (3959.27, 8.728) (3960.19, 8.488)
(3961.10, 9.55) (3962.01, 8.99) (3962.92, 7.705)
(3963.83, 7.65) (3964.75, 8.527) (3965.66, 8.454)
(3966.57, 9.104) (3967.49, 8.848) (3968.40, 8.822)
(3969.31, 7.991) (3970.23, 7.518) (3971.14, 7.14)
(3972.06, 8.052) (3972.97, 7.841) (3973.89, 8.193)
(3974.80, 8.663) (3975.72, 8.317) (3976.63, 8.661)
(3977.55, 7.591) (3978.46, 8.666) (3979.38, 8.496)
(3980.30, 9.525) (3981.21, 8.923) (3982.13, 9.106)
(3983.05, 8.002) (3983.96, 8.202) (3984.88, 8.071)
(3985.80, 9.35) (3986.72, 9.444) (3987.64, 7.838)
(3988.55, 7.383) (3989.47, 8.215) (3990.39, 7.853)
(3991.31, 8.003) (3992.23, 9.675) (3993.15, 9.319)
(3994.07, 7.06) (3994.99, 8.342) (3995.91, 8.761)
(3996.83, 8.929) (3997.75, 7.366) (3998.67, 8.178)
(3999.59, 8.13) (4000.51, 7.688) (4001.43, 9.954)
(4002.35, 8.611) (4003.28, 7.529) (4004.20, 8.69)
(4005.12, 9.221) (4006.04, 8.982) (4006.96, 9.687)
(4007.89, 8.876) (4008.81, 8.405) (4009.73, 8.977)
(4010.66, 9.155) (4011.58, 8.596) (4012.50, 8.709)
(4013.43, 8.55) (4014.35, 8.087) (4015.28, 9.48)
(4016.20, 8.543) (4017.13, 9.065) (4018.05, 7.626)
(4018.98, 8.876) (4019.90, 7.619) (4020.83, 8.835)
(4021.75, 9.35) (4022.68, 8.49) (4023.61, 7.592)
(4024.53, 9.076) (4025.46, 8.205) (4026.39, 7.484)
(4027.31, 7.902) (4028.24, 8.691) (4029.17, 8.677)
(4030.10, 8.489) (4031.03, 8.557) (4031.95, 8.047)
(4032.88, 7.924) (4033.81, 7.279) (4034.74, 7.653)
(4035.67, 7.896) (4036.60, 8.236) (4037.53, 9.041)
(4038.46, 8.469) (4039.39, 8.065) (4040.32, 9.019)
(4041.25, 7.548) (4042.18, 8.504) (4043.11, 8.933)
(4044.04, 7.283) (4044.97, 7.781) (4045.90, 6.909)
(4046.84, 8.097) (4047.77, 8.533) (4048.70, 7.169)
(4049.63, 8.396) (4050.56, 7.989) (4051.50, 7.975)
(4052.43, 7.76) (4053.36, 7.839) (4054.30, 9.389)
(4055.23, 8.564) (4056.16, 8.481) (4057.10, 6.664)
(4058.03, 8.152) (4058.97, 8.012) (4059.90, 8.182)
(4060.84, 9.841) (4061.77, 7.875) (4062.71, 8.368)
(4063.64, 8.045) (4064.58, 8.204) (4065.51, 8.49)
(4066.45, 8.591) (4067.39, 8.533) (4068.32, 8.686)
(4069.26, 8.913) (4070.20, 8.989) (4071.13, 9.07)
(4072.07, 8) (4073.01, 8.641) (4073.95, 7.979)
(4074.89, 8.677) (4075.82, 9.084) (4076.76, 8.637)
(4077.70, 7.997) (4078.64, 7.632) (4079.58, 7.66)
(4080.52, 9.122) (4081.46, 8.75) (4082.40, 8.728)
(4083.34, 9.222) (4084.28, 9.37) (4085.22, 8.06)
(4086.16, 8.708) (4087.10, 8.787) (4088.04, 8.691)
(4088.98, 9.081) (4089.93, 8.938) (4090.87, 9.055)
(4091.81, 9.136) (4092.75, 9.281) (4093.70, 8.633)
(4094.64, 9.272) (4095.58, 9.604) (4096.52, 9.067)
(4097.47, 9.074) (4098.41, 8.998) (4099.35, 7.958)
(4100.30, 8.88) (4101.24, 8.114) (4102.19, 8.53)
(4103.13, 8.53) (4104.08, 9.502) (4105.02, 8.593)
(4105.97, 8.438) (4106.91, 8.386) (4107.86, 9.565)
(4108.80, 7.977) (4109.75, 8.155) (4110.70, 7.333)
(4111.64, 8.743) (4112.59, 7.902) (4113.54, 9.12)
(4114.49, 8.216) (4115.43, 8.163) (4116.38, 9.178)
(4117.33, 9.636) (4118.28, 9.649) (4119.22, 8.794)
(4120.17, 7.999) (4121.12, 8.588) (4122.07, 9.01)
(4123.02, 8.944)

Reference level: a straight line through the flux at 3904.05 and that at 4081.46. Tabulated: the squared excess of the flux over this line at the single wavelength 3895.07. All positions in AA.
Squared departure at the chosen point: 2.7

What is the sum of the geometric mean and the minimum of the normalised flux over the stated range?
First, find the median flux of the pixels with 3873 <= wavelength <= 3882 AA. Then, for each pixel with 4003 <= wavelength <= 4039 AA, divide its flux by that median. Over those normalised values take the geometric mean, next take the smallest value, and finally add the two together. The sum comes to 1.72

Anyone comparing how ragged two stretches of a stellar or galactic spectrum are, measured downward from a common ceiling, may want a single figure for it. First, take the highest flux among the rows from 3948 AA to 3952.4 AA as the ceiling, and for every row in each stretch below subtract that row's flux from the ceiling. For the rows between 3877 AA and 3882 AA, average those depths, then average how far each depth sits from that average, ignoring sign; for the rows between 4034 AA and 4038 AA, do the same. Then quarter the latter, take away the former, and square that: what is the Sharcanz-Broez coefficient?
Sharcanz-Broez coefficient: 0.27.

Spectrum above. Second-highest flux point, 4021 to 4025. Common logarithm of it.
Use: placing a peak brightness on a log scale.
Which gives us 0.958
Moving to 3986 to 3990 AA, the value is 0.915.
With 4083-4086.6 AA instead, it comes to 0.965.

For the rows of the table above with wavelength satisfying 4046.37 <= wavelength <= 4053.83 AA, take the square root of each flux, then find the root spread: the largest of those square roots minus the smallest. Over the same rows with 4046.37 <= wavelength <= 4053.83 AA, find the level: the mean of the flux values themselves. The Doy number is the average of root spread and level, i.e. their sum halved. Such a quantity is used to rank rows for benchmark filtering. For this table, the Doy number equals 4.11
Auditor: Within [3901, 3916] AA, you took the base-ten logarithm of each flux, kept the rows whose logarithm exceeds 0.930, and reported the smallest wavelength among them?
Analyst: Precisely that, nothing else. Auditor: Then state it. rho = 3902.25 AA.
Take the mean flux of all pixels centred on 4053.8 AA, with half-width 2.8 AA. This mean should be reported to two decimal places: 8.33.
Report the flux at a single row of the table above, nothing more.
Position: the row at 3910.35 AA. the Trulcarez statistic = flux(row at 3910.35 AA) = 9.448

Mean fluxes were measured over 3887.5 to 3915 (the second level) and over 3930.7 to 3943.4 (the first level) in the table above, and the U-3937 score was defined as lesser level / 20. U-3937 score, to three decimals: 0.357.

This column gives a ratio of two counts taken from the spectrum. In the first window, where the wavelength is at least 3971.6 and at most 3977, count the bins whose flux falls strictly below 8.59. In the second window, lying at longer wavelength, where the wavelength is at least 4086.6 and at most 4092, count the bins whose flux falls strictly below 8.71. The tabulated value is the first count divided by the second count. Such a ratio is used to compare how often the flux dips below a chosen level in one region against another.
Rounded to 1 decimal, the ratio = 4.0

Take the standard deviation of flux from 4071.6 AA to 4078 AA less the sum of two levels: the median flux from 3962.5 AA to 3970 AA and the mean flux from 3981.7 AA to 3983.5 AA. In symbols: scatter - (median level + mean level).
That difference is -16.6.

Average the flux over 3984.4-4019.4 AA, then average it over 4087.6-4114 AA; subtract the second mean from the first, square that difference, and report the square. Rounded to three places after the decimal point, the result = 0.031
